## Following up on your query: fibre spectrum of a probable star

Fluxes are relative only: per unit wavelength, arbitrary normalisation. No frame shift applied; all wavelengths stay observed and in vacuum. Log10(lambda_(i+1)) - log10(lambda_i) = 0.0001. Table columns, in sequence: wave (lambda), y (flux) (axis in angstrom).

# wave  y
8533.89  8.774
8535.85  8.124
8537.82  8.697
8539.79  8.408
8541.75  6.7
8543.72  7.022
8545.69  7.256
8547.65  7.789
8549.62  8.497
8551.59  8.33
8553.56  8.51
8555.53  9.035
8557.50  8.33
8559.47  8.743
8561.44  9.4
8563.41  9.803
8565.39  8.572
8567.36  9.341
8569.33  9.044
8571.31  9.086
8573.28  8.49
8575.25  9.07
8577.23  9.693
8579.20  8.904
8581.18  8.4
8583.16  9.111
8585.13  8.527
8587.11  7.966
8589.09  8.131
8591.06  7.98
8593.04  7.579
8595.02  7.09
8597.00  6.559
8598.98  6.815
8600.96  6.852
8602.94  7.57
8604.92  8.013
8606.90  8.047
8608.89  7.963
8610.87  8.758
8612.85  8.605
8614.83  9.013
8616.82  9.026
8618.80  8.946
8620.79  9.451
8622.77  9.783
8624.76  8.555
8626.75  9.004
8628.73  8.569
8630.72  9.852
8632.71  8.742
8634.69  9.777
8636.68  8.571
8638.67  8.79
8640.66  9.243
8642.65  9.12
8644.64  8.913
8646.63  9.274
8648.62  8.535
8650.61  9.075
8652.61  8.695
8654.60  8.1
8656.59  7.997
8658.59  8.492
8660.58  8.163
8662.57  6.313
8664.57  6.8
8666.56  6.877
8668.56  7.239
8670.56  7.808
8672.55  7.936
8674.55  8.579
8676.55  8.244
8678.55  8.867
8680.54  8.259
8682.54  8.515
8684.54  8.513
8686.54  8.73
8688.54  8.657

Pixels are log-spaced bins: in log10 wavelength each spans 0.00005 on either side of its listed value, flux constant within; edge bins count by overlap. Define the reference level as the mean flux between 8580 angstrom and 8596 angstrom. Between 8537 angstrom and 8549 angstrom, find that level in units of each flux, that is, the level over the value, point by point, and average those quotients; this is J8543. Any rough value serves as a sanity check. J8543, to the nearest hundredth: 1.07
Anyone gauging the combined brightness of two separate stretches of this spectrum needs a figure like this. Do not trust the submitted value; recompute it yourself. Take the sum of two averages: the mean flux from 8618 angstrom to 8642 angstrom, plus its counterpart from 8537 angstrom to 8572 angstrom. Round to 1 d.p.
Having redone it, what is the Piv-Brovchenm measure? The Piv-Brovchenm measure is 17.6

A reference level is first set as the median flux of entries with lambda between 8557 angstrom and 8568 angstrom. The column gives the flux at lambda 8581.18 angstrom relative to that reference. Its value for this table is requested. -0.64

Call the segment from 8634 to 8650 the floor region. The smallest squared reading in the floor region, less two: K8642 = 71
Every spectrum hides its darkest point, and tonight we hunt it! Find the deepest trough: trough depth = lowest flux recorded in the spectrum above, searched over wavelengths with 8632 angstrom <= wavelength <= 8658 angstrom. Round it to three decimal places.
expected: 7.997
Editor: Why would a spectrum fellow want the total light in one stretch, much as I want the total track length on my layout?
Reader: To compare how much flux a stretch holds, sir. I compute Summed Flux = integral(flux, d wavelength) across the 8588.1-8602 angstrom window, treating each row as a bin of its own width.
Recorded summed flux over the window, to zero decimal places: 101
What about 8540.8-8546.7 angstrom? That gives 41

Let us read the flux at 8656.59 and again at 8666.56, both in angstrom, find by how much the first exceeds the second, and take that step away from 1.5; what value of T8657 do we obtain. 0.4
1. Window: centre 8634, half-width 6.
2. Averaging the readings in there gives 9.1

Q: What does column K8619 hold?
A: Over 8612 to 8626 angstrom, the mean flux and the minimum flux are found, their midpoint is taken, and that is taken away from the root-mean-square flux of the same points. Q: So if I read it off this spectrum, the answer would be 0.26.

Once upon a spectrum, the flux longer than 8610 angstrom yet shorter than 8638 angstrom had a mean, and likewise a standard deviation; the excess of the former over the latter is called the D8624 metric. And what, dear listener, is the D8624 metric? 8.6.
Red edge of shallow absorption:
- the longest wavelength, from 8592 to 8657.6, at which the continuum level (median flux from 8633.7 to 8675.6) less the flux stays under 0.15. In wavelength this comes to 8652.61 angstrom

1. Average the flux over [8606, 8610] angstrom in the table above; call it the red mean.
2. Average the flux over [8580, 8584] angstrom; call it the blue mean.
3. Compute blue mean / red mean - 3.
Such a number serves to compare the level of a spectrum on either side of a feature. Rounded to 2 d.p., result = -1.91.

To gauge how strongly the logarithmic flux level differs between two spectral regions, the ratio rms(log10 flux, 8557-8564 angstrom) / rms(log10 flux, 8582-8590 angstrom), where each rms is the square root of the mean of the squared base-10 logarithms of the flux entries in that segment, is 1.03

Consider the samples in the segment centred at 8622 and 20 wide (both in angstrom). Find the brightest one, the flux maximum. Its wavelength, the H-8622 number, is 8630.72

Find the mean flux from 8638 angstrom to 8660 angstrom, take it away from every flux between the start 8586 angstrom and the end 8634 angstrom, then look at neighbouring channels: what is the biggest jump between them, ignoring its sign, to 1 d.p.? 1.3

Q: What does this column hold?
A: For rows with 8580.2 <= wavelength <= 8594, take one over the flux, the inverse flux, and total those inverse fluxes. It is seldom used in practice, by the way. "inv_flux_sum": 0.85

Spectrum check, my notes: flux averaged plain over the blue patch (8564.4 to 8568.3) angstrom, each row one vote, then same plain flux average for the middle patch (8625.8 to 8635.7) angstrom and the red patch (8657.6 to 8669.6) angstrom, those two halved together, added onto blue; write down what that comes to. 17.2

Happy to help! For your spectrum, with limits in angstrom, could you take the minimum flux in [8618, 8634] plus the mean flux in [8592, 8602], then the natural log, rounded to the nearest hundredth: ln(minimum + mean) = 2.74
